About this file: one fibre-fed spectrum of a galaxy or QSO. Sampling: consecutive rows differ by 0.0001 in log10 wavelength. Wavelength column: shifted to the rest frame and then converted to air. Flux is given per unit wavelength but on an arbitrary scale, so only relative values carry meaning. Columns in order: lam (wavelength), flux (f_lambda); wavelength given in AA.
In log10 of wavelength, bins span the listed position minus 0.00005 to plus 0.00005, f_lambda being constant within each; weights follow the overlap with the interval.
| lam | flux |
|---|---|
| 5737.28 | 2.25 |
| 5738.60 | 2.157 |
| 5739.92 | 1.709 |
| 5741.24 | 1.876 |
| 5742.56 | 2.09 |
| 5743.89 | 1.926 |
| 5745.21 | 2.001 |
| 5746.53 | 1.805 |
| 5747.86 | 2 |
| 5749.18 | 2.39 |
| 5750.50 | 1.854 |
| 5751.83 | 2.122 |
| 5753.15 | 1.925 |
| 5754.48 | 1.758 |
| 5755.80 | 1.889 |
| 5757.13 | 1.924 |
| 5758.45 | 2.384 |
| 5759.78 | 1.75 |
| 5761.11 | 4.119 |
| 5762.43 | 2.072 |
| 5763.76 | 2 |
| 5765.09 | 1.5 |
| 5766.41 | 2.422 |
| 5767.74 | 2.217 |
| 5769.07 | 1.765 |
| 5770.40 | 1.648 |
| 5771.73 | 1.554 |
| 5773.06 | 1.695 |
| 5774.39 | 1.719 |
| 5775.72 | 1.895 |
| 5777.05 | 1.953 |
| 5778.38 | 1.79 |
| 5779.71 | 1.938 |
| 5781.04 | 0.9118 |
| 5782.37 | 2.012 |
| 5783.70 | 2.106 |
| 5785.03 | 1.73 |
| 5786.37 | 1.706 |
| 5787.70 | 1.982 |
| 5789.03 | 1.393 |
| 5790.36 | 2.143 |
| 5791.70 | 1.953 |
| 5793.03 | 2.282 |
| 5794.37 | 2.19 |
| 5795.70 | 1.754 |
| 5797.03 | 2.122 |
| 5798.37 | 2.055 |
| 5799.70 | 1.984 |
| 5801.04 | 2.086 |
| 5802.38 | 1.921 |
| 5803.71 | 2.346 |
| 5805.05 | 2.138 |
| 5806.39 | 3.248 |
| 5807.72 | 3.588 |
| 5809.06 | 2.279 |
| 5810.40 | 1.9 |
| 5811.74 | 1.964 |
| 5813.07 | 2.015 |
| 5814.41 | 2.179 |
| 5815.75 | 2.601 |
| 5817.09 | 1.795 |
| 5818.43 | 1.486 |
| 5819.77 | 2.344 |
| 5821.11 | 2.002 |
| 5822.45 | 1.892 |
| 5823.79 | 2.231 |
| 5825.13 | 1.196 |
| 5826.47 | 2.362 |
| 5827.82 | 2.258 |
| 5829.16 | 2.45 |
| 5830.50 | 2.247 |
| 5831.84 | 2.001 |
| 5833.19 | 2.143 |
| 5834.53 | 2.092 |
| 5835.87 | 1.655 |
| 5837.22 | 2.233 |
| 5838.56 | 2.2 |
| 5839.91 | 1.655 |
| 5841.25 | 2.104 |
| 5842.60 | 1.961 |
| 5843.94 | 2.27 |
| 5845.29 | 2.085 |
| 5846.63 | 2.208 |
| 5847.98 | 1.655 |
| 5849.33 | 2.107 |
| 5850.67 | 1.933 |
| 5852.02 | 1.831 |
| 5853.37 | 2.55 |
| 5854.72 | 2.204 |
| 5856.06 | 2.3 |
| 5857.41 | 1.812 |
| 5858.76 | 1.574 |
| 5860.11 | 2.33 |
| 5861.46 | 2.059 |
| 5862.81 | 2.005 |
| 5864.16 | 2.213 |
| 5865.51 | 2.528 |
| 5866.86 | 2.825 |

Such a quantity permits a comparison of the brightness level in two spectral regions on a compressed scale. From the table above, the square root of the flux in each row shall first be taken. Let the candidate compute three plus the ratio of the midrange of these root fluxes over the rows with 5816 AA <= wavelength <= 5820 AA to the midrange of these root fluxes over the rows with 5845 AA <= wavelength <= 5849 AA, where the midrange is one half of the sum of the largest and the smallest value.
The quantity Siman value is 3.99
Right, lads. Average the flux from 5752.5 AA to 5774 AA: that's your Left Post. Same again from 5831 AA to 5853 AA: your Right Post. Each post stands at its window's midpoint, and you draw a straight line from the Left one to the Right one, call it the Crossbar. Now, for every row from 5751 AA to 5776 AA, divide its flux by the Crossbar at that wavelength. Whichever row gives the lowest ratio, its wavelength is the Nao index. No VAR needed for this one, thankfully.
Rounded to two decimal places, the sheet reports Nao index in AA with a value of 5765.09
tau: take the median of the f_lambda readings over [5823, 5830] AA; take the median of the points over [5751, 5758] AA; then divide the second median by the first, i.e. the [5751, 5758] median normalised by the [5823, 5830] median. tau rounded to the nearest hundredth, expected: 0.85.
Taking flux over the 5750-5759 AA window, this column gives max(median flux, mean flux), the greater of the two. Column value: 1.98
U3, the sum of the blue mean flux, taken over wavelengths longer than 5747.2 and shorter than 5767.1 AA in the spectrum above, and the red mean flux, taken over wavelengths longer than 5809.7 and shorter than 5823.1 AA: 4.16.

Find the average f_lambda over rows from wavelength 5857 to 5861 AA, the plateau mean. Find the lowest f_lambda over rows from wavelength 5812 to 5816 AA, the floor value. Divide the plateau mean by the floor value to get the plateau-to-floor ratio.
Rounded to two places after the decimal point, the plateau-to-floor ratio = 0.95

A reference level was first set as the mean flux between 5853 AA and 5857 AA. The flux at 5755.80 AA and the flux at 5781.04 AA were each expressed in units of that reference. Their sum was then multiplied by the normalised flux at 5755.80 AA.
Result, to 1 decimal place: 1.0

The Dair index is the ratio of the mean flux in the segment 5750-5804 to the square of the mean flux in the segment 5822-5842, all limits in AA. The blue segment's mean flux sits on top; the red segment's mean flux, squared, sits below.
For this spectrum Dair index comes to 0.47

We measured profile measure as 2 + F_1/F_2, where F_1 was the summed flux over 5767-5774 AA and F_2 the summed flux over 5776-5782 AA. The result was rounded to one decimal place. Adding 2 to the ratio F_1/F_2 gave 3.3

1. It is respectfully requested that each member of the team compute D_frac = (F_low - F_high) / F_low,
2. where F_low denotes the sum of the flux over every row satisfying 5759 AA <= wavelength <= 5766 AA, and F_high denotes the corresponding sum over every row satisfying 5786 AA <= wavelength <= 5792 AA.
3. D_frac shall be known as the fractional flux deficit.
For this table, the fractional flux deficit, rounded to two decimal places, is 0.20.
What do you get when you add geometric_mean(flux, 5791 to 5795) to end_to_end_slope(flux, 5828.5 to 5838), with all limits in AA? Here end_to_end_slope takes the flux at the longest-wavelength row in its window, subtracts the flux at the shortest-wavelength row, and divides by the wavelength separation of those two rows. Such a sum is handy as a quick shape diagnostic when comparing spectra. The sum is 2.1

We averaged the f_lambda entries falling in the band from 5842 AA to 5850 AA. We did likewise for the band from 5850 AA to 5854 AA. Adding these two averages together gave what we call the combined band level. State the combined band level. 4.15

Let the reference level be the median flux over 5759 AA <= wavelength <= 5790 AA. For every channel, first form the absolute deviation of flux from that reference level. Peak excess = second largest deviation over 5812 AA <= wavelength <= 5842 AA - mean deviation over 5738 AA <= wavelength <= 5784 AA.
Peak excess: 0.37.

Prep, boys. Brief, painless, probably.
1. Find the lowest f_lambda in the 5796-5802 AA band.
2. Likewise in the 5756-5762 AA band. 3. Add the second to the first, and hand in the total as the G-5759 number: 3.73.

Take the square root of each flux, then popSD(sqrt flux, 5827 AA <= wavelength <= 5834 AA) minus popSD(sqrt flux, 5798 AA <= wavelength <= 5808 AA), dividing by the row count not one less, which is -0.13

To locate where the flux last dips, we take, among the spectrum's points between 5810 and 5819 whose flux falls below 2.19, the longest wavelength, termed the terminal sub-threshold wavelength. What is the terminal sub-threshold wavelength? 5818.43 AA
